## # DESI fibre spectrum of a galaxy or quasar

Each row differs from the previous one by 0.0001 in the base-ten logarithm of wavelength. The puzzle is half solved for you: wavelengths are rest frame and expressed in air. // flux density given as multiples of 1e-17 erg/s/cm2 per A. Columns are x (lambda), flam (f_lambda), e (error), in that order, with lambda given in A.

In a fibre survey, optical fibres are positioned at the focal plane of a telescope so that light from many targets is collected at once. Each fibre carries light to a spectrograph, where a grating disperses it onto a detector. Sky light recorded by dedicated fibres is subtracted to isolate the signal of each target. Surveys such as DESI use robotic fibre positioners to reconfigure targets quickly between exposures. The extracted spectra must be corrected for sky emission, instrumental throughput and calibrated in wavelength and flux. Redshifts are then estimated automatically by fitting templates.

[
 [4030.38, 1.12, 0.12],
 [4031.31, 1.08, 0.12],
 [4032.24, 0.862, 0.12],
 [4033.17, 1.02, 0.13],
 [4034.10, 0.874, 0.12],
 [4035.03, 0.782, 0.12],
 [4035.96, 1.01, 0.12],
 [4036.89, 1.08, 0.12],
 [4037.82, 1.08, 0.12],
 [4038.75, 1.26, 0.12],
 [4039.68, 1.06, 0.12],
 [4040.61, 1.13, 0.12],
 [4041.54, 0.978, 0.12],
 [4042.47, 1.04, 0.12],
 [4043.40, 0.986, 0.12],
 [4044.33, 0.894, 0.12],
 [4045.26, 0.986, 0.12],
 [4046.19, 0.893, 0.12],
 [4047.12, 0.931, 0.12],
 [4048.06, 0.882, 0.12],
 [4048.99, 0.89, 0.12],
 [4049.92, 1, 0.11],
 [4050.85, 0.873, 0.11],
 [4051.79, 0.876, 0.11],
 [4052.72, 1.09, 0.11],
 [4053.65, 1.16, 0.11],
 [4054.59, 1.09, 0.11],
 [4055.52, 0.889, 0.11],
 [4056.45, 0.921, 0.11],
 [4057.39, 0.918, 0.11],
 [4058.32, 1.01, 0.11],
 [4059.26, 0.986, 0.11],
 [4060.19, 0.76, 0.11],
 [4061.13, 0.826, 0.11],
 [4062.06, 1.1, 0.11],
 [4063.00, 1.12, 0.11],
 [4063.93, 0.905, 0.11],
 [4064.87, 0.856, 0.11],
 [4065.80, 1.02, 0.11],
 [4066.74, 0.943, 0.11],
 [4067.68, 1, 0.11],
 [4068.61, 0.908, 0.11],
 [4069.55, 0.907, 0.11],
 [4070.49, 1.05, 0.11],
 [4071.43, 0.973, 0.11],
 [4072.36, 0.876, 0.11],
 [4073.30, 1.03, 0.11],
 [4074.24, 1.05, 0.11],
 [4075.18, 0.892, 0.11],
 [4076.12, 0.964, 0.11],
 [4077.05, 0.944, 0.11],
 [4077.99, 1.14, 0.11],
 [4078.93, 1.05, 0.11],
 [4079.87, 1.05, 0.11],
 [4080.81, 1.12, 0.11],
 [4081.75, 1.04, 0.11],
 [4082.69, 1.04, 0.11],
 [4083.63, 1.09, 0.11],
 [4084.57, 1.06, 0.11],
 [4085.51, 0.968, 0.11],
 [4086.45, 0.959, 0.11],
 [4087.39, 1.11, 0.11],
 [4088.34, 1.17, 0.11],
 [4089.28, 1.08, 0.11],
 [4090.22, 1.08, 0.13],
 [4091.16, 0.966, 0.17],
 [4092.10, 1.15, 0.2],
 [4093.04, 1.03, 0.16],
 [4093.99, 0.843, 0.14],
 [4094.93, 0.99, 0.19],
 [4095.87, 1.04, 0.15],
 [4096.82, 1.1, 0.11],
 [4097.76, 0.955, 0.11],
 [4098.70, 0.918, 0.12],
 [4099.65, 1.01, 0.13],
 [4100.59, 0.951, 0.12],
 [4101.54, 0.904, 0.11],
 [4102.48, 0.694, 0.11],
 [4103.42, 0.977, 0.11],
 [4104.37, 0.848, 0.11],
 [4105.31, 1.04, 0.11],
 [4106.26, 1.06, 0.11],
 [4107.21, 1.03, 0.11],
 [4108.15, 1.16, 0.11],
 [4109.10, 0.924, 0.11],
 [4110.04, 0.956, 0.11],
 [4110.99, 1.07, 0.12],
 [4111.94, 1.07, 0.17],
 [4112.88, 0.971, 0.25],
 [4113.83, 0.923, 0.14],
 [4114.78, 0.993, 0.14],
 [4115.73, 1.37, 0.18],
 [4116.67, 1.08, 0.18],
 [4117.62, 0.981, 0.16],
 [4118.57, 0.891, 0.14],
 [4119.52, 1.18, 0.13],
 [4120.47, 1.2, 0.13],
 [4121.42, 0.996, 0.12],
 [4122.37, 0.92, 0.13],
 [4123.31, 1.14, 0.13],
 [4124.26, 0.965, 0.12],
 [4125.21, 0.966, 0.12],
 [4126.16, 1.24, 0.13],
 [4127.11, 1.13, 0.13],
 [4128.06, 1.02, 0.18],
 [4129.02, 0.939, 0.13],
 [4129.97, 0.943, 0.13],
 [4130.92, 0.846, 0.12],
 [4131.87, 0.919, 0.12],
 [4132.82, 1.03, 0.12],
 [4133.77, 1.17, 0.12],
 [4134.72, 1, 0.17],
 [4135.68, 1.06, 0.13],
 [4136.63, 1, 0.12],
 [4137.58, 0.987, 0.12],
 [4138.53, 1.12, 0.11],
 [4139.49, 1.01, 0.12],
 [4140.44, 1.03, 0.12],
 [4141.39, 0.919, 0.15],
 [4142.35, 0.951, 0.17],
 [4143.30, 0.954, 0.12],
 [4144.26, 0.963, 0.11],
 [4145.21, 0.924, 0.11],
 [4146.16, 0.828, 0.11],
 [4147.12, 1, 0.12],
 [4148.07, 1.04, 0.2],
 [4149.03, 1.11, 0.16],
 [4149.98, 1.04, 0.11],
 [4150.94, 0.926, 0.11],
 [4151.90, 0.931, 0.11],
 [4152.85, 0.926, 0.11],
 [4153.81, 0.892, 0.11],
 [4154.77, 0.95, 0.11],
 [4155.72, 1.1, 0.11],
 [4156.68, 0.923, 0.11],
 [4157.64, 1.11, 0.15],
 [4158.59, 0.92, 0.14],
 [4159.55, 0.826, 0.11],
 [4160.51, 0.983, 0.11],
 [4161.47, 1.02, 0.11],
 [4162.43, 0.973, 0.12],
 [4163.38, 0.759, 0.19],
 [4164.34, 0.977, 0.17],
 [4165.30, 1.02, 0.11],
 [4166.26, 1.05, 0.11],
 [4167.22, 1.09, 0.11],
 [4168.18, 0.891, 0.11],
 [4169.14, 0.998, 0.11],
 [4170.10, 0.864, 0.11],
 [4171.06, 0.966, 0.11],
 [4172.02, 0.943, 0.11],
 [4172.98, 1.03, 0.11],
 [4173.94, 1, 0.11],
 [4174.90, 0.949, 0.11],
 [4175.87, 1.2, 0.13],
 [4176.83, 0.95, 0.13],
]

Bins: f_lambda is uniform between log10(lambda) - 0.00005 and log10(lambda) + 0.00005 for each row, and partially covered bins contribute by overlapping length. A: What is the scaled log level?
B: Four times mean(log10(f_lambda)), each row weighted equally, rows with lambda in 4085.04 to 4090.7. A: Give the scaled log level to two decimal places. 0.10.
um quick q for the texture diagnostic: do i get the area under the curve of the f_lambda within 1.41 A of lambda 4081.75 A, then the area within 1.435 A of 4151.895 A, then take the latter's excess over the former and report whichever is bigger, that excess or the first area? 3.01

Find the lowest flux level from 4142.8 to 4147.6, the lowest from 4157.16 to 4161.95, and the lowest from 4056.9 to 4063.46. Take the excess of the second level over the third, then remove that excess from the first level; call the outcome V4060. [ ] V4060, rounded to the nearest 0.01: 0.76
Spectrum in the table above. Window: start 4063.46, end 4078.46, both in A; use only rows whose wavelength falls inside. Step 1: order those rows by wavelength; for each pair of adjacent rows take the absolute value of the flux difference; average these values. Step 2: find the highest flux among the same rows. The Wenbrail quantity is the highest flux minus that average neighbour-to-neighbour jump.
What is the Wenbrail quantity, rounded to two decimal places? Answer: 1.05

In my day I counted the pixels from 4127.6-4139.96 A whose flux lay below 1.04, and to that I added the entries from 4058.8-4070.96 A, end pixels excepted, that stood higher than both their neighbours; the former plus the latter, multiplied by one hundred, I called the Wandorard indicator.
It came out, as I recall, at 1300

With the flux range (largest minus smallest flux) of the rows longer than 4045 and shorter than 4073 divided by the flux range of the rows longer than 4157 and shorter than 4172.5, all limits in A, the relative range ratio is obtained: 1.14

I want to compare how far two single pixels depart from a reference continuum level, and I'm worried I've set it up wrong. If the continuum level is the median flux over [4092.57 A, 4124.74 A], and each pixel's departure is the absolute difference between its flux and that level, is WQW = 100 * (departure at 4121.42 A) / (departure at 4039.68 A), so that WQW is 7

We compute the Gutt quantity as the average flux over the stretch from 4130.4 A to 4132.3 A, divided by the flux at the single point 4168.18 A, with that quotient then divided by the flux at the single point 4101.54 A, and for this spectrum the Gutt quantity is 1.10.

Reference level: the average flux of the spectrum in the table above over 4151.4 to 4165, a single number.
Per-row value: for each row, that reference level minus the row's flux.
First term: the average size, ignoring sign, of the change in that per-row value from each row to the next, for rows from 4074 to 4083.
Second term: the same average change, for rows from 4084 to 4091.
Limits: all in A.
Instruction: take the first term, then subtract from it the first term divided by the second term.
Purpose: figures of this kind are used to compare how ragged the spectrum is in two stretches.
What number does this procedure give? -1.06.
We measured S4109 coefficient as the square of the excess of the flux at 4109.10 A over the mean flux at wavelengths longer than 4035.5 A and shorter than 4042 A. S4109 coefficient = 0.0261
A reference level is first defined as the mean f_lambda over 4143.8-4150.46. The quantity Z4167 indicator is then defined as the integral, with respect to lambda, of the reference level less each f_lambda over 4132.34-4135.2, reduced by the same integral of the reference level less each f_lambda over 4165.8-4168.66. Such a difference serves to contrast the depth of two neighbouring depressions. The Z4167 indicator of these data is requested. -0.16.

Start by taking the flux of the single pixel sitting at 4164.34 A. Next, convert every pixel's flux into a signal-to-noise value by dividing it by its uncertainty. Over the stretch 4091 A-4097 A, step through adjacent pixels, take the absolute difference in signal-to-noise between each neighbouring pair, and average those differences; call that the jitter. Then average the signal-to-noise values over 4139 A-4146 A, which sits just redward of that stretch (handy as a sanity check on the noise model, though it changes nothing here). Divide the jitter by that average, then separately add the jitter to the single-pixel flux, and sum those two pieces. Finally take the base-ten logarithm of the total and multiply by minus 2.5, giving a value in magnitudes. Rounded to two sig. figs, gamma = -0.88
